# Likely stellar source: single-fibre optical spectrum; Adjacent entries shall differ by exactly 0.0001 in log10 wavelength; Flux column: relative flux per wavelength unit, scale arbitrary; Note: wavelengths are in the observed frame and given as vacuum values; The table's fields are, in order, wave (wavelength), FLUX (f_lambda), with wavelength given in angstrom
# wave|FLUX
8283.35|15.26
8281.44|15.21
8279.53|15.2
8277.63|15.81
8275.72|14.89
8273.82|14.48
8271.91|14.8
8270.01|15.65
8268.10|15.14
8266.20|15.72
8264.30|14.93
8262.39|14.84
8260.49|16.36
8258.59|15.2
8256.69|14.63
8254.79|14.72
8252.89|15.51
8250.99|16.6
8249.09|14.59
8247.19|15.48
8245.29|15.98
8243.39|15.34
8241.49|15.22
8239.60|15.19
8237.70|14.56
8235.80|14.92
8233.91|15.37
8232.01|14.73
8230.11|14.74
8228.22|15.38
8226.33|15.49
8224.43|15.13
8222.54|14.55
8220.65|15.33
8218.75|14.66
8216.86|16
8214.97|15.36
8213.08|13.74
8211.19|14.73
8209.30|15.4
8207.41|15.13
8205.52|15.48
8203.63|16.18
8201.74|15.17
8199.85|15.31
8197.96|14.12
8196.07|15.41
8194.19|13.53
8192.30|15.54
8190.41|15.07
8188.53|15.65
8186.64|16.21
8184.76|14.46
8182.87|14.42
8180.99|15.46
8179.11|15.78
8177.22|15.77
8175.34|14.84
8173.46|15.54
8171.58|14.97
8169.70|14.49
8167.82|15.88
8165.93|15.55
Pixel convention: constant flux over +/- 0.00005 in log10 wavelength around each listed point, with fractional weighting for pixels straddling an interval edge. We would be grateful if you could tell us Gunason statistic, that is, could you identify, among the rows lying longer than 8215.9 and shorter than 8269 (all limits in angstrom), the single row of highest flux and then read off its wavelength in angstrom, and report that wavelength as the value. 8250.99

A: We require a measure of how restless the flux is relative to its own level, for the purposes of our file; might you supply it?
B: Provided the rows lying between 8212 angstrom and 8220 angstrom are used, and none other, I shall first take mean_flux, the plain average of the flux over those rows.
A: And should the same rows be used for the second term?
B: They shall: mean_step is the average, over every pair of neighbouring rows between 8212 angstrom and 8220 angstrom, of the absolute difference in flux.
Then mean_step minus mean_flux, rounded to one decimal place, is -13.7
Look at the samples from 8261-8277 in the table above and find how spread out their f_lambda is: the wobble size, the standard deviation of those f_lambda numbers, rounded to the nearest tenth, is 0.4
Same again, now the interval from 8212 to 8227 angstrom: 0.7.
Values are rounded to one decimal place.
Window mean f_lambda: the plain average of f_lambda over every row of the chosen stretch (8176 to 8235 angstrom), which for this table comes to 15.1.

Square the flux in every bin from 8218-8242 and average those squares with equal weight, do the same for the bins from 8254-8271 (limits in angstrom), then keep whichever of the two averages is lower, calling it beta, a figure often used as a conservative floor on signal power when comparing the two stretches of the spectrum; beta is 226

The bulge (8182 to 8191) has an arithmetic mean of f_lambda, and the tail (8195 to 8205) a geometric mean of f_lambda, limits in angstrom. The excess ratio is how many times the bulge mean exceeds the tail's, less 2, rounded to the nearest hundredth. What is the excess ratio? -1.00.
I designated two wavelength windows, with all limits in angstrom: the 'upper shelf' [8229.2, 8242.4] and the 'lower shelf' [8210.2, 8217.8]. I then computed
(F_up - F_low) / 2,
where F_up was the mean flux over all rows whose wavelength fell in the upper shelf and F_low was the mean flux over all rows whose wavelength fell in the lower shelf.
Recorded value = 0.00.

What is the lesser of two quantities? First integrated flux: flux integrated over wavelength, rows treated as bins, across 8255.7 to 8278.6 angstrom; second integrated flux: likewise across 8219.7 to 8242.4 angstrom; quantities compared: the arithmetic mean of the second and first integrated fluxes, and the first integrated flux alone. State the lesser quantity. 345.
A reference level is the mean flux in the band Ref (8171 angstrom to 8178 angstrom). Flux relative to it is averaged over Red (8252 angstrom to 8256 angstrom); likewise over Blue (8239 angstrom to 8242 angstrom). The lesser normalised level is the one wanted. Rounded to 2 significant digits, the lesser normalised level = 0.99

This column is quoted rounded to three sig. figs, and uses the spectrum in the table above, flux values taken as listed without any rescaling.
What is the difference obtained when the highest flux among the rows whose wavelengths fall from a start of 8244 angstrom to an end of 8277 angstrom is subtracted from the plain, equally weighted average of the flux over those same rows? -1.33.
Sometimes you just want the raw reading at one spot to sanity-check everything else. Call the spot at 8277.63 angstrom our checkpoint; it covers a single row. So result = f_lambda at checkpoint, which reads 15.81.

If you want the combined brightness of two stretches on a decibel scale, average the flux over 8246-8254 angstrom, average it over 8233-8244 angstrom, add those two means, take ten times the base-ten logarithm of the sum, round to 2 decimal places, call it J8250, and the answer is 14.86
